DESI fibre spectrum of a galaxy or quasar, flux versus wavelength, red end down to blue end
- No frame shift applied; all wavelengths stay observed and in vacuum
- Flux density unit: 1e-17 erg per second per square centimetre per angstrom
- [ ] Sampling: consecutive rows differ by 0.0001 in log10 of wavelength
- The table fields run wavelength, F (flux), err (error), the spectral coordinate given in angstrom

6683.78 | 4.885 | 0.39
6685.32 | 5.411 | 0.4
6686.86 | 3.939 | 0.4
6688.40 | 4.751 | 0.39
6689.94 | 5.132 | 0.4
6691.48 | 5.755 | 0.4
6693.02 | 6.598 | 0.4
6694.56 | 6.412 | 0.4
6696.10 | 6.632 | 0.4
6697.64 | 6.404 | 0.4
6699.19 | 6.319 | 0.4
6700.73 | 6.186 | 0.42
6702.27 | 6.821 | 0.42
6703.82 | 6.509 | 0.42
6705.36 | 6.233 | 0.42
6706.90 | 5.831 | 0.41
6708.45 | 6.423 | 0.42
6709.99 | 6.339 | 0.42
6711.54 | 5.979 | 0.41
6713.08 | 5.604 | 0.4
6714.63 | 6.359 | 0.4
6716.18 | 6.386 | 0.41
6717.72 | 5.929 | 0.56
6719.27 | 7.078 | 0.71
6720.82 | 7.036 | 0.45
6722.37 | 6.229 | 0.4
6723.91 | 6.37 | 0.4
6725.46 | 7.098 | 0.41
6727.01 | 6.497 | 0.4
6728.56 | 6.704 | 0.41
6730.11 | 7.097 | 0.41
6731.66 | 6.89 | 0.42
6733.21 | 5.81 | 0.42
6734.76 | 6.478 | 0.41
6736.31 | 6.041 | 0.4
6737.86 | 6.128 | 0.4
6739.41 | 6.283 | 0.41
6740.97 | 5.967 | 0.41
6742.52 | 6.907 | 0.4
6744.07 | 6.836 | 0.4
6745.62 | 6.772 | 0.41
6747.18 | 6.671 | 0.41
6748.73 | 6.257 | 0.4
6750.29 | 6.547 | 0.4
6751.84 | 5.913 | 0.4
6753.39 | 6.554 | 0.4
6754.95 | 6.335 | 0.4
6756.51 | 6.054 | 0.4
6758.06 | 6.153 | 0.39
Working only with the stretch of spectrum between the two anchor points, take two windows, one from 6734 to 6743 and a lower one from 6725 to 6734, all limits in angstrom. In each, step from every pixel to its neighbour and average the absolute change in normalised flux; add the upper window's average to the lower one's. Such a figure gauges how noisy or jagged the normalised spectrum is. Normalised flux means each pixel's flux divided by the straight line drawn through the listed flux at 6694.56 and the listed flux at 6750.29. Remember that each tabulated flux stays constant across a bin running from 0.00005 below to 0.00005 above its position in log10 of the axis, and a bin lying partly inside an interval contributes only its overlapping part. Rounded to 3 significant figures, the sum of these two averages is 0.136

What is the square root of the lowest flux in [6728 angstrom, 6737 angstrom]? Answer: 2.41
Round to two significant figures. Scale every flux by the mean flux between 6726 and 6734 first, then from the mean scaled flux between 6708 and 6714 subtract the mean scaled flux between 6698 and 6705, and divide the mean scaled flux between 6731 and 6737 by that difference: -17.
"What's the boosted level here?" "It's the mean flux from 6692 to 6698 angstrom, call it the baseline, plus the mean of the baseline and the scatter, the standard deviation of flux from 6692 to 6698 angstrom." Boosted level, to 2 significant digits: 9.8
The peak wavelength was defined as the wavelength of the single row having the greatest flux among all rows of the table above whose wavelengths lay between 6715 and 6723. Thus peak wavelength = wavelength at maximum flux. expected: 6719.27 angstrom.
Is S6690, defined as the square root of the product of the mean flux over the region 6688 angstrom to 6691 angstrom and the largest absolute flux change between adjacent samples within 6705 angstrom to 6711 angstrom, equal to 1.7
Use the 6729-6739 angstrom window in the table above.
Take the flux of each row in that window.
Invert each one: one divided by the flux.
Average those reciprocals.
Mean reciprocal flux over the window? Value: 0.157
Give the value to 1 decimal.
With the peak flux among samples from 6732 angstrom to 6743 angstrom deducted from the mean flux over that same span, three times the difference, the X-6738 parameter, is -2.0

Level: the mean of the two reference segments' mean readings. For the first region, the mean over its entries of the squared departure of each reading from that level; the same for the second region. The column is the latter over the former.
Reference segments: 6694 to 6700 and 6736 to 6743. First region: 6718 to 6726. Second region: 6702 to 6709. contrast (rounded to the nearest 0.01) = 0.34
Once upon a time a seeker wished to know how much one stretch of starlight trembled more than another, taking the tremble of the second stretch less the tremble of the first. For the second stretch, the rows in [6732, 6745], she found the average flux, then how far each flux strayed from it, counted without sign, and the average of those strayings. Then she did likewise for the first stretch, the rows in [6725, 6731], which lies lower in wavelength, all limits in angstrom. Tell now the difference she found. 0.08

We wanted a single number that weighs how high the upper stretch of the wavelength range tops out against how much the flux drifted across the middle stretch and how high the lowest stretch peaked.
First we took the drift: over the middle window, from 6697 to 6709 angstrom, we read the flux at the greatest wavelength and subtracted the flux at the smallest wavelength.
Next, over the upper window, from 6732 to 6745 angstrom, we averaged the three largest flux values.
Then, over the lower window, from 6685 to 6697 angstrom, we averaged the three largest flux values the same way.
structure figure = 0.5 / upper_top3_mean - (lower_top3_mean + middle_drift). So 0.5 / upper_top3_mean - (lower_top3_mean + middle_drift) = -6.5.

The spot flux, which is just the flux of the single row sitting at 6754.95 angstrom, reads 6.335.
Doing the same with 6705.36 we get 6.233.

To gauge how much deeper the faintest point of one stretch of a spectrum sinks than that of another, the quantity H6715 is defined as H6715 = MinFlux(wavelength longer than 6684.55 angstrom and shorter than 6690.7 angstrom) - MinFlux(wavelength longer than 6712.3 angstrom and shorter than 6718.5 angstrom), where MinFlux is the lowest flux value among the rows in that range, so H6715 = -1.7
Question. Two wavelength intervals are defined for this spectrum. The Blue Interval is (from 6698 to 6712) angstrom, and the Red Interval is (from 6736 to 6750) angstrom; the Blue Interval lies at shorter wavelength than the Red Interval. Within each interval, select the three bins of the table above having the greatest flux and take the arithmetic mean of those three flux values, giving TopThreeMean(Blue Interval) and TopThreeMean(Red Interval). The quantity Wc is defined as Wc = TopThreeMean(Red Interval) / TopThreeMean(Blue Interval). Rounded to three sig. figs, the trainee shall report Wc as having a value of 1.04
